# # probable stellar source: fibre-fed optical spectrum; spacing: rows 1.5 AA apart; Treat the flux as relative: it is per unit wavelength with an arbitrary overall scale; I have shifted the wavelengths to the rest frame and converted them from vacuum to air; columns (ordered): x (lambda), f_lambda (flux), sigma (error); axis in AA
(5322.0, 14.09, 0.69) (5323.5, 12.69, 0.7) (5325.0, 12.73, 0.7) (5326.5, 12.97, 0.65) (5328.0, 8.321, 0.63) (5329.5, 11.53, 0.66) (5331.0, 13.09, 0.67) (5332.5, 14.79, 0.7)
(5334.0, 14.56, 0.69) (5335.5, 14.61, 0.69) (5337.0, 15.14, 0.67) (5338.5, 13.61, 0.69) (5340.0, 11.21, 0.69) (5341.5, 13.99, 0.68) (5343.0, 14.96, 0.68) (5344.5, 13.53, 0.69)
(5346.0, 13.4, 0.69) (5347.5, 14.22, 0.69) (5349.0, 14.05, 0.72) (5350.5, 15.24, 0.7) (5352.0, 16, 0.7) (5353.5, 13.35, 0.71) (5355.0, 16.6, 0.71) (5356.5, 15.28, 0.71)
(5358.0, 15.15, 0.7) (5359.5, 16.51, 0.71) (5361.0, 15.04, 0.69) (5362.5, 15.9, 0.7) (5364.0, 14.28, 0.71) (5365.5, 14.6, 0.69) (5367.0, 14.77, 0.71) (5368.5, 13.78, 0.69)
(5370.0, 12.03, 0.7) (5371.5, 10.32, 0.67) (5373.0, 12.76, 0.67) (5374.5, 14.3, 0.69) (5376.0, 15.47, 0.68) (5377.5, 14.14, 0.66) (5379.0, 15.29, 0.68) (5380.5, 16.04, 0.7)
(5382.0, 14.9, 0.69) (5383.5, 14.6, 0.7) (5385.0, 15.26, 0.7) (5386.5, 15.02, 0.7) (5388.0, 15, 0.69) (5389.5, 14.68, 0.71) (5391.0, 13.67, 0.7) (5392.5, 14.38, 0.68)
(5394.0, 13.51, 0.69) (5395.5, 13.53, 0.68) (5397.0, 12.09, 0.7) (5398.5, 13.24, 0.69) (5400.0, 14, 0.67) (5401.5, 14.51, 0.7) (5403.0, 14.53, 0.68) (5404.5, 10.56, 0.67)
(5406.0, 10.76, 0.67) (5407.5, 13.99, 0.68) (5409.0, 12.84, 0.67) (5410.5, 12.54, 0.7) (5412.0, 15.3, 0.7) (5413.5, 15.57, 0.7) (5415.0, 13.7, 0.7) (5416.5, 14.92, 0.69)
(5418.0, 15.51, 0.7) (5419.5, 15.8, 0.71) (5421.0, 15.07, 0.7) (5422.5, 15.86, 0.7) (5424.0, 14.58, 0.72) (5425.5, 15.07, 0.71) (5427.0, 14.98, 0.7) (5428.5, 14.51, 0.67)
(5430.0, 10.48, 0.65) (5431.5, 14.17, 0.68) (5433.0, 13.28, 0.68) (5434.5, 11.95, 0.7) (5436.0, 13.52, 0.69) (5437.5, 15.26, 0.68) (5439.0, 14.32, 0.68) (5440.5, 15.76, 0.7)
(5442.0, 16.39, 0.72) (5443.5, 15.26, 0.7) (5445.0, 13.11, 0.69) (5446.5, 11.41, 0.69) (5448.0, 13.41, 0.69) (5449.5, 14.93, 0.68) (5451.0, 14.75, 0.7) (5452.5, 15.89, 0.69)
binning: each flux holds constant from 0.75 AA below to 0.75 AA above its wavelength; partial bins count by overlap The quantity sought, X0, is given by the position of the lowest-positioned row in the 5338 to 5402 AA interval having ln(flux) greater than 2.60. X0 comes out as 5338.5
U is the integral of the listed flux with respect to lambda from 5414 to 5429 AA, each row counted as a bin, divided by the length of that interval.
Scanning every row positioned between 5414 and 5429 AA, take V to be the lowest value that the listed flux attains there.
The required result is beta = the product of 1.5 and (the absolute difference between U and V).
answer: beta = 2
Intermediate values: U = 15.0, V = 13.7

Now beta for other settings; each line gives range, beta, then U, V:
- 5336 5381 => 6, 14.4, 10.32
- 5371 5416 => 5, 13.9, 10.32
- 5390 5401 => 2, 13.5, 12.09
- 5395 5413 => 4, 13.2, 10.56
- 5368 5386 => 6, 14.1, 10.32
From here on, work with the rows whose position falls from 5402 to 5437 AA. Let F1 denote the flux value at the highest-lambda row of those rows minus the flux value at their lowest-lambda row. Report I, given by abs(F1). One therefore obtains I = 1.0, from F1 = -1.0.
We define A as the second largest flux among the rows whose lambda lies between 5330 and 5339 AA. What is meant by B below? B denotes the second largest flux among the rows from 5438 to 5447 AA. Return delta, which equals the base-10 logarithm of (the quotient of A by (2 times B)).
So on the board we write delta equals -0.329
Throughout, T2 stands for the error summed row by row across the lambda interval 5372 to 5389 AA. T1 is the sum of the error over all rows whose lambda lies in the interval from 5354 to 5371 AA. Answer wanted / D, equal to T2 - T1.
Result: -0.2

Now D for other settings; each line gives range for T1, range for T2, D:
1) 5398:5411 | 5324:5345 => 3.4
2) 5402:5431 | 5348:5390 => 6.4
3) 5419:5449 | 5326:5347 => -4.4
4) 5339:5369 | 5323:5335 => -8.6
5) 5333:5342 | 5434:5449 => 2.8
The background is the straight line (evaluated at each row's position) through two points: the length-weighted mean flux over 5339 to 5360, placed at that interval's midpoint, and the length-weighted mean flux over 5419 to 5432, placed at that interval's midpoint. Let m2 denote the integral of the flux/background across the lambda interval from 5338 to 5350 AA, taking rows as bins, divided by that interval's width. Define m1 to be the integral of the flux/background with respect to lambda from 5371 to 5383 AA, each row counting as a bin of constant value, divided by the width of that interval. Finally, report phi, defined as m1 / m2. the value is 1.04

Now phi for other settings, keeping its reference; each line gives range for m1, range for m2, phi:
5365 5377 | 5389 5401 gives 0.99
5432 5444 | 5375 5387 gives 0.96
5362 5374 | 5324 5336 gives 1.06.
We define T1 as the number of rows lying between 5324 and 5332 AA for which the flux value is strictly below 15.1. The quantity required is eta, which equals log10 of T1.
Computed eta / 0.70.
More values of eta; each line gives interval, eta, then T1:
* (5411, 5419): 0.30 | 2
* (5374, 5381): 0.30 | 2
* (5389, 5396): 0.70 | 5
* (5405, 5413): 0.60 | 4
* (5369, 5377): 0.60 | 4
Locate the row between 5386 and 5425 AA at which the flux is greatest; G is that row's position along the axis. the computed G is 5422.5 AA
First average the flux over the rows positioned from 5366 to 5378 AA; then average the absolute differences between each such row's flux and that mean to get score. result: 1.3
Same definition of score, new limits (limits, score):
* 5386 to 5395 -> 0.5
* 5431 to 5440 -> 0.8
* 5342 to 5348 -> 0.6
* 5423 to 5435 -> 1.3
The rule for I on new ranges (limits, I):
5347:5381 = 1.8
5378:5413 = 0.0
